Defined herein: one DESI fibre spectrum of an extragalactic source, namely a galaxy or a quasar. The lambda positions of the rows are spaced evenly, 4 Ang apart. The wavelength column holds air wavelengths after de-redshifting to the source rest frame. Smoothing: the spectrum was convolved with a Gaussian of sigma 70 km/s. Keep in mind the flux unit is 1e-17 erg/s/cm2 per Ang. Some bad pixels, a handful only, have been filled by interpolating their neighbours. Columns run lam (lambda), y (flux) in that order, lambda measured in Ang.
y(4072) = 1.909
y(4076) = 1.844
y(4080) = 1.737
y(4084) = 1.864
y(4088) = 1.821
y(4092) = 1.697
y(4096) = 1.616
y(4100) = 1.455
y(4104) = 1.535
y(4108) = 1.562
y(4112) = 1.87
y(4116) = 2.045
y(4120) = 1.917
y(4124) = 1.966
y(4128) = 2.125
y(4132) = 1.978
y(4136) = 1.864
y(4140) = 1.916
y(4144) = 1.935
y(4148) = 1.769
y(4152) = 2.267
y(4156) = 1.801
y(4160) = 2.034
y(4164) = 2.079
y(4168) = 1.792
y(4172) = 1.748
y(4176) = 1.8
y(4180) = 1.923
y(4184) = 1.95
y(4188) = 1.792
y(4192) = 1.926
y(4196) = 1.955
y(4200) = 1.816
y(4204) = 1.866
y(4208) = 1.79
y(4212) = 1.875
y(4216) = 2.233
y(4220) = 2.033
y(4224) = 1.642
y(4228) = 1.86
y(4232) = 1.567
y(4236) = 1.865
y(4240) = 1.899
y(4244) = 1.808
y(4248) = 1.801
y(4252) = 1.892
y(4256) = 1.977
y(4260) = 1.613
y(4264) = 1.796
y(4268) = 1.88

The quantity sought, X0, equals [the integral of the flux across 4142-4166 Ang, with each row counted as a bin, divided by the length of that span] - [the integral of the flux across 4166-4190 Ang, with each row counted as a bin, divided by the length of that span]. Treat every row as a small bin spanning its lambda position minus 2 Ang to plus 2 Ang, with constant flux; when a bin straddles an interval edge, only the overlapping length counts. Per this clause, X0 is 0.15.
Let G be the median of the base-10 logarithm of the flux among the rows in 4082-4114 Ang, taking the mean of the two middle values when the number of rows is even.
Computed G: 0.219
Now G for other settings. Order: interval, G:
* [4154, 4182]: 0.256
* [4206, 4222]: 0.291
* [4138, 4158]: 0.282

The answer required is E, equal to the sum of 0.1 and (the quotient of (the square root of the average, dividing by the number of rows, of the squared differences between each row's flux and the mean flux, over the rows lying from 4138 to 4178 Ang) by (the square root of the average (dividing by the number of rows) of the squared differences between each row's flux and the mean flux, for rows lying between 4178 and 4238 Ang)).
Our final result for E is 1.17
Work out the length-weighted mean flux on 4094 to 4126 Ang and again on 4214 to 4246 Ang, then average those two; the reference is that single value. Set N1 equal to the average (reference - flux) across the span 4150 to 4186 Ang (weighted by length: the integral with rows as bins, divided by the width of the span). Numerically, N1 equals -0.128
